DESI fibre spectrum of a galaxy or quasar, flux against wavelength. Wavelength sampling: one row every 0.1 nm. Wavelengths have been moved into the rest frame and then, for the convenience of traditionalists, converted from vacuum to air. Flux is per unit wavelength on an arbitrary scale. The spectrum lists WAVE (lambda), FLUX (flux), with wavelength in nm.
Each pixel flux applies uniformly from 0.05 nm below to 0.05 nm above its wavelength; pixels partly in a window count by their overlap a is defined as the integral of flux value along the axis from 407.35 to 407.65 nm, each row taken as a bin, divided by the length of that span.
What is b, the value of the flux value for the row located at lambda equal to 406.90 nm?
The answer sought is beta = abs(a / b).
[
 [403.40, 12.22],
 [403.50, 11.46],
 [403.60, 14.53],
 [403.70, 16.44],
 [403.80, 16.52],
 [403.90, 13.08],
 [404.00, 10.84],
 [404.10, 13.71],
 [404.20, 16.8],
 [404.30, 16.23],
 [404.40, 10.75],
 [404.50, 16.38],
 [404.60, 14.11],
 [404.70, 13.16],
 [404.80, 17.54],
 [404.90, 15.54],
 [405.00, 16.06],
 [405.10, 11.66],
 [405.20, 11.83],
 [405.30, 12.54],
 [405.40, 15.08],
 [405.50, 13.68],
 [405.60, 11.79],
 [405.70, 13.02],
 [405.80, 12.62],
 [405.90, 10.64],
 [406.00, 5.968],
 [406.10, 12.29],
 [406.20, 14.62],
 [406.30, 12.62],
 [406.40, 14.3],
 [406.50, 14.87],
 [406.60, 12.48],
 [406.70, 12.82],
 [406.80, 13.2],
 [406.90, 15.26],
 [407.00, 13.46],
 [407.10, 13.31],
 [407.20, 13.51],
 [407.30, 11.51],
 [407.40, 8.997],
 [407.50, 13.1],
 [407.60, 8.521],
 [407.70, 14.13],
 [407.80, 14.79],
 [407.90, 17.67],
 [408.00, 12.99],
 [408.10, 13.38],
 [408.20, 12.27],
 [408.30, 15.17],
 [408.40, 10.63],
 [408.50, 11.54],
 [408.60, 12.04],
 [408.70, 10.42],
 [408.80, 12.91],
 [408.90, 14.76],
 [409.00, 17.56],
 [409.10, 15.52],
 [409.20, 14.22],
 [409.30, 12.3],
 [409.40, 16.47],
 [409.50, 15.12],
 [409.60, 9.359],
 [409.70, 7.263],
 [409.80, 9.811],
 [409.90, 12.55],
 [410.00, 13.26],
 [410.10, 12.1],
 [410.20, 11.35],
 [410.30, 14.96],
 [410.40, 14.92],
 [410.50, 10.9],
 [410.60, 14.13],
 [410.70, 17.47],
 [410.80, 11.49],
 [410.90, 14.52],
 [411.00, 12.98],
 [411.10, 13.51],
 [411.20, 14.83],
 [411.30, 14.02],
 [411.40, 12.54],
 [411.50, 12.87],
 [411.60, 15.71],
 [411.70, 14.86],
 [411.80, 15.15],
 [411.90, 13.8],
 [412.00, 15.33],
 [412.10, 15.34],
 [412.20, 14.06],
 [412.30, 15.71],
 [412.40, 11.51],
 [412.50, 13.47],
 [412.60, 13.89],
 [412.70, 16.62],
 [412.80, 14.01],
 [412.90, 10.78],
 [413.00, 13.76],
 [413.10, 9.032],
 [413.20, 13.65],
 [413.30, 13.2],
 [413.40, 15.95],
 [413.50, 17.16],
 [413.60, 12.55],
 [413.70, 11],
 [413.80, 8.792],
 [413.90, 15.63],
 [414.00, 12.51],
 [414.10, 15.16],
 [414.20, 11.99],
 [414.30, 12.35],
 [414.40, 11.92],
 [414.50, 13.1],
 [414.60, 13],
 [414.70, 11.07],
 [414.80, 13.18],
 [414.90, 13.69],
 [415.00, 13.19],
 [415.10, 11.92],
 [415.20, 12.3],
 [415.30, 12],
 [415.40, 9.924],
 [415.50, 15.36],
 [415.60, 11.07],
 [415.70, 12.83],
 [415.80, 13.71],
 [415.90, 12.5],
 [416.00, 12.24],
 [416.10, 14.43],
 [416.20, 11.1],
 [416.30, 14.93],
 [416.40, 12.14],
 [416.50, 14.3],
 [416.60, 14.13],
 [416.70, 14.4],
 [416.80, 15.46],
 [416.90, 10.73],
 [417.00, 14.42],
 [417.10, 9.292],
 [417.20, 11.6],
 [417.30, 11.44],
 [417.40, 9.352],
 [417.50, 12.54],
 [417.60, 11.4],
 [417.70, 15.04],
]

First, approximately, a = 10.2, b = 15.26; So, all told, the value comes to 0.67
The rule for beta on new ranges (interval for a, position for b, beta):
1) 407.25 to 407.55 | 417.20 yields 0.97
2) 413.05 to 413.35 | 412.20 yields 0.85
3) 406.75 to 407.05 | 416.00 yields 1.14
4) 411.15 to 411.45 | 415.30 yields 1.15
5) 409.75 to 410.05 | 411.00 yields 0.91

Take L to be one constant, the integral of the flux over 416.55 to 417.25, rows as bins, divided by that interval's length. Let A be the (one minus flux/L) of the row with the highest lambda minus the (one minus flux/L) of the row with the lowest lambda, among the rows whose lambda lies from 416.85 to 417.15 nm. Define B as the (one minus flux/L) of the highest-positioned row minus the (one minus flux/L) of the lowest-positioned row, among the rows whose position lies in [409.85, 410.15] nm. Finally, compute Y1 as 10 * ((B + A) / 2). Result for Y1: 0.7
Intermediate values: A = 0.11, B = 0.03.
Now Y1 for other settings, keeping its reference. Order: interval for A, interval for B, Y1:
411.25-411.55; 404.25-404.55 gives 0.4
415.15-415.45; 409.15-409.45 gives 0.0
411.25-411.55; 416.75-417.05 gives 0.9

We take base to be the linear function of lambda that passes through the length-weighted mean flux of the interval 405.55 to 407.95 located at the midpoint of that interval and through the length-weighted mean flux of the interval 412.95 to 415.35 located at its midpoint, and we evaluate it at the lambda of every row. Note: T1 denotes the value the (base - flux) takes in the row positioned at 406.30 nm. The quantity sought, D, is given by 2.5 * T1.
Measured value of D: 0.3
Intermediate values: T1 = 0.1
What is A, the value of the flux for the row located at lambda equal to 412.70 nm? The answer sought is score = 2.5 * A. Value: 42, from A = 16.62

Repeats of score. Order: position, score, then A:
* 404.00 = 27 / 10.84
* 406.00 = 15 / 5.968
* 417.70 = 38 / 15.04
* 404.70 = 33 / 13.16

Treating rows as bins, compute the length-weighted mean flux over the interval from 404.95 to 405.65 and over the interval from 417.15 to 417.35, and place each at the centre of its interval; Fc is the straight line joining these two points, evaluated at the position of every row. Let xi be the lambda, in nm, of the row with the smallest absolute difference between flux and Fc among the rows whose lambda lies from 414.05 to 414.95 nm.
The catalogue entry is 414.40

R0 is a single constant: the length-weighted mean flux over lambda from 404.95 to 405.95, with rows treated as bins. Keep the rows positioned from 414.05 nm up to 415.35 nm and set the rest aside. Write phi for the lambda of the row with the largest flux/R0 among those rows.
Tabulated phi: 414.10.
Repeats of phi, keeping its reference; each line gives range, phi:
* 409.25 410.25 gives 409.40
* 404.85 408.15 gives 407.90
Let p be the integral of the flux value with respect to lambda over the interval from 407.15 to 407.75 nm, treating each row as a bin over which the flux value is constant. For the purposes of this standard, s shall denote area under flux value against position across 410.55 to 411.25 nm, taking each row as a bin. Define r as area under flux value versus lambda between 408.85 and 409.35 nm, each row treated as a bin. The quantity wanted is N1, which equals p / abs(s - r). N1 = 2.8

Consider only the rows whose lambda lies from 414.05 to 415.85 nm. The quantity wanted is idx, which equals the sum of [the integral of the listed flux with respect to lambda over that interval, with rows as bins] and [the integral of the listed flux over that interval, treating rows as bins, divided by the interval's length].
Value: 35.4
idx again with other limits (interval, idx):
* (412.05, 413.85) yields 37.4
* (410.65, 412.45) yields 39.8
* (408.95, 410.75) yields 37.2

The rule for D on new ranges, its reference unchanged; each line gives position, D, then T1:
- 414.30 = 1.2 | 0.5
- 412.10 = -6.3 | -2.5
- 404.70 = -1.2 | -0.5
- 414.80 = -0.8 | -0.3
